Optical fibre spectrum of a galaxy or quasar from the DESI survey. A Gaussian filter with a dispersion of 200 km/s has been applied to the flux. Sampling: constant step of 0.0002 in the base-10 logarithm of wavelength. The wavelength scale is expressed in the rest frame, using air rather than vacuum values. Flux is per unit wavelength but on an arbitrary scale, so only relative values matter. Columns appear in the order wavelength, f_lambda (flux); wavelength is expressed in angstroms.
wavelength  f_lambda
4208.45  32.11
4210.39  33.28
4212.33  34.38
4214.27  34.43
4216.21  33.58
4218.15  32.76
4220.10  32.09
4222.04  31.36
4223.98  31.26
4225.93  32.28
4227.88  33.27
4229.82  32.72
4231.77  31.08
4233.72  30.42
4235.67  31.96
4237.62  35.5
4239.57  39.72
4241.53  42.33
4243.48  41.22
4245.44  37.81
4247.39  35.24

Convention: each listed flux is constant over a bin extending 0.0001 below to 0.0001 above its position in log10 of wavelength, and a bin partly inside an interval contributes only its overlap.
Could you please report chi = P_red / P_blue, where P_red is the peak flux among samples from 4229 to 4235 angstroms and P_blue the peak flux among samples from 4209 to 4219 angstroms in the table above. 0.95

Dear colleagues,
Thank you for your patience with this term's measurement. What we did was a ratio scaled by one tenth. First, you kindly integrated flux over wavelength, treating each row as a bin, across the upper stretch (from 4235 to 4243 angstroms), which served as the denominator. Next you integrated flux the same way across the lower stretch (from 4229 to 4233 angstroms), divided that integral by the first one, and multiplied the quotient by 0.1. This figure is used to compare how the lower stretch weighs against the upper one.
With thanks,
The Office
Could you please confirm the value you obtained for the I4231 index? 0.04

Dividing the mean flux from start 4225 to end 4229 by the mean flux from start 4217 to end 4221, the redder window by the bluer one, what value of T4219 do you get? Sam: 1.01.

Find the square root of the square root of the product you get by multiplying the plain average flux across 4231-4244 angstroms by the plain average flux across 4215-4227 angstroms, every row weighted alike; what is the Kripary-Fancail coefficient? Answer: 5.84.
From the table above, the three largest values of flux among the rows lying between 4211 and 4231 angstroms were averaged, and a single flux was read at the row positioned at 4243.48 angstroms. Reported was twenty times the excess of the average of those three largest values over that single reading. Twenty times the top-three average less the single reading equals -142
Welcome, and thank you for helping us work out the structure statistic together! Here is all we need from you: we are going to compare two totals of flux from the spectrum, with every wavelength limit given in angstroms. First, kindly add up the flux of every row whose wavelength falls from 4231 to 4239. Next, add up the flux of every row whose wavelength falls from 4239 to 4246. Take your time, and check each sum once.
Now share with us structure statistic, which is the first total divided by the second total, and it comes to 0.80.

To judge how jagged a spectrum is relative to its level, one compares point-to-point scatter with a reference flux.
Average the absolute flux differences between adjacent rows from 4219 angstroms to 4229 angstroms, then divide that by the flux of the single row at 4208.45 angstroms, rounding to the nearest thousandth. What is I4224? 0.022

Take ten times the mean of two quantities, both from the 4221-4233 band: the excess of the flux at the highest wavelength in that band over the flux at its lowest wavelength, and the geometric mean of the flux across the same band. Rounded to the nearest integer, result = 159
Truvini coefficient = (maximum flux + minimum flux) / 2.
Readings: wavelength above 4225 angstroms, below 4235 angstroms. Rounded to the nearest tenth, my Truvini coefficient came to 31.8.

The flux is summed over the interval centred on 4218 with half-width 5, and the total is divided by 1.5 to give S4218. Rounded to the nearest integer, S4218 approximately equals 109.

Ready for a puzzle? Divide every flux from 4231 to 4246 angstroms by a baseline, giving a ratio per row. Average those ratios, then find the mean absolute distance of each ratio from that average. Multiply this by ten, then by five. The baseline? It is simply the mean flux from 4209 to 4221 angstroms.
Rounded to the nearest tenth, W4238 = 6.0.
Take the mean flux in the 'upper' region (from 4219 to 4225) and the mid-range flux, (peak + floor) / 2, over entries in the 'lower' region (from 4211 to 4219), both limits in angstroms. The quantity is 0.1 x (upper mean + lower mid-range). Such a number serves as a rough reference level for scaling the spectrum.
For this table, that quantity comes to 6.5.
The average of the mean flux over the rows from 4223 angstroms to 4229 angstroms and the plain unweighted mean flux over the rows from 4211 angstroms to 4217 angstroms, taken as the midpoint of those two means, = 33.2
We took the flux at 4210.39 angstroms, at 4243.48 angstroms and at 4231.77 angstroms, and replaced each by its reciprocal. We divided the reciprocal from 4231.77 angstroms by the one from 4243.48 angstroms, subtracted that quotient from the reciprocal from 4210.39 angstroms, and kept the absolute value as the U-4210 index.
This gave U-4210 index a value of 1.30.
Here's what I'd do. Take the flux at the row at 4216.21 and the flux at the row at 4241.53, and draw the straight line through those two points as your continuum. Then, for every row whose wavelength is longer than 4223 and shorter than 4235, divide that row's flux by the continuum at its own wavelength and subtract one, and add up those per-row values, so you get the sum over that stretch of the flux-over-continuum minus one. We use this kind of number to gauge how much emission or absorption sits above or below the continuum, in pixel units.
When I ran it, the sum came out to -0.96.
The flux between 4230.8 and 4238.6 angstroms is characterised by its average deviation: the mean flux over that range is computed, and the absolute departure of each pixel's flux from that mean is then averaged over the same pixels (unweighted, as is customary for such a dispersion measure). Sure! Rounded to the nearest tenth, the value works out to 1.6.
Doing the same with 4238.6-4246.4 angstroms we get 1.5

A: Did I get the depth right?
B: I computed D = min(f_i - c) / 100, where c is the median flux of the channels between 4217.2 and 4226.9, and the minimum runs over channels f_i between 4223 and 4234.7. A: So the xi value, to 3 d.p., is -0.017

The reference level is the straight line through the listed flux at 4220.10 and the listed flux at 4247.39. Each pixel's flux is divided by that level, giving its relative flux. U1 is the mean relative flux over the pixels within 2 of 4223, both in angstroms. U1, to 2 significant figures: 0.97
